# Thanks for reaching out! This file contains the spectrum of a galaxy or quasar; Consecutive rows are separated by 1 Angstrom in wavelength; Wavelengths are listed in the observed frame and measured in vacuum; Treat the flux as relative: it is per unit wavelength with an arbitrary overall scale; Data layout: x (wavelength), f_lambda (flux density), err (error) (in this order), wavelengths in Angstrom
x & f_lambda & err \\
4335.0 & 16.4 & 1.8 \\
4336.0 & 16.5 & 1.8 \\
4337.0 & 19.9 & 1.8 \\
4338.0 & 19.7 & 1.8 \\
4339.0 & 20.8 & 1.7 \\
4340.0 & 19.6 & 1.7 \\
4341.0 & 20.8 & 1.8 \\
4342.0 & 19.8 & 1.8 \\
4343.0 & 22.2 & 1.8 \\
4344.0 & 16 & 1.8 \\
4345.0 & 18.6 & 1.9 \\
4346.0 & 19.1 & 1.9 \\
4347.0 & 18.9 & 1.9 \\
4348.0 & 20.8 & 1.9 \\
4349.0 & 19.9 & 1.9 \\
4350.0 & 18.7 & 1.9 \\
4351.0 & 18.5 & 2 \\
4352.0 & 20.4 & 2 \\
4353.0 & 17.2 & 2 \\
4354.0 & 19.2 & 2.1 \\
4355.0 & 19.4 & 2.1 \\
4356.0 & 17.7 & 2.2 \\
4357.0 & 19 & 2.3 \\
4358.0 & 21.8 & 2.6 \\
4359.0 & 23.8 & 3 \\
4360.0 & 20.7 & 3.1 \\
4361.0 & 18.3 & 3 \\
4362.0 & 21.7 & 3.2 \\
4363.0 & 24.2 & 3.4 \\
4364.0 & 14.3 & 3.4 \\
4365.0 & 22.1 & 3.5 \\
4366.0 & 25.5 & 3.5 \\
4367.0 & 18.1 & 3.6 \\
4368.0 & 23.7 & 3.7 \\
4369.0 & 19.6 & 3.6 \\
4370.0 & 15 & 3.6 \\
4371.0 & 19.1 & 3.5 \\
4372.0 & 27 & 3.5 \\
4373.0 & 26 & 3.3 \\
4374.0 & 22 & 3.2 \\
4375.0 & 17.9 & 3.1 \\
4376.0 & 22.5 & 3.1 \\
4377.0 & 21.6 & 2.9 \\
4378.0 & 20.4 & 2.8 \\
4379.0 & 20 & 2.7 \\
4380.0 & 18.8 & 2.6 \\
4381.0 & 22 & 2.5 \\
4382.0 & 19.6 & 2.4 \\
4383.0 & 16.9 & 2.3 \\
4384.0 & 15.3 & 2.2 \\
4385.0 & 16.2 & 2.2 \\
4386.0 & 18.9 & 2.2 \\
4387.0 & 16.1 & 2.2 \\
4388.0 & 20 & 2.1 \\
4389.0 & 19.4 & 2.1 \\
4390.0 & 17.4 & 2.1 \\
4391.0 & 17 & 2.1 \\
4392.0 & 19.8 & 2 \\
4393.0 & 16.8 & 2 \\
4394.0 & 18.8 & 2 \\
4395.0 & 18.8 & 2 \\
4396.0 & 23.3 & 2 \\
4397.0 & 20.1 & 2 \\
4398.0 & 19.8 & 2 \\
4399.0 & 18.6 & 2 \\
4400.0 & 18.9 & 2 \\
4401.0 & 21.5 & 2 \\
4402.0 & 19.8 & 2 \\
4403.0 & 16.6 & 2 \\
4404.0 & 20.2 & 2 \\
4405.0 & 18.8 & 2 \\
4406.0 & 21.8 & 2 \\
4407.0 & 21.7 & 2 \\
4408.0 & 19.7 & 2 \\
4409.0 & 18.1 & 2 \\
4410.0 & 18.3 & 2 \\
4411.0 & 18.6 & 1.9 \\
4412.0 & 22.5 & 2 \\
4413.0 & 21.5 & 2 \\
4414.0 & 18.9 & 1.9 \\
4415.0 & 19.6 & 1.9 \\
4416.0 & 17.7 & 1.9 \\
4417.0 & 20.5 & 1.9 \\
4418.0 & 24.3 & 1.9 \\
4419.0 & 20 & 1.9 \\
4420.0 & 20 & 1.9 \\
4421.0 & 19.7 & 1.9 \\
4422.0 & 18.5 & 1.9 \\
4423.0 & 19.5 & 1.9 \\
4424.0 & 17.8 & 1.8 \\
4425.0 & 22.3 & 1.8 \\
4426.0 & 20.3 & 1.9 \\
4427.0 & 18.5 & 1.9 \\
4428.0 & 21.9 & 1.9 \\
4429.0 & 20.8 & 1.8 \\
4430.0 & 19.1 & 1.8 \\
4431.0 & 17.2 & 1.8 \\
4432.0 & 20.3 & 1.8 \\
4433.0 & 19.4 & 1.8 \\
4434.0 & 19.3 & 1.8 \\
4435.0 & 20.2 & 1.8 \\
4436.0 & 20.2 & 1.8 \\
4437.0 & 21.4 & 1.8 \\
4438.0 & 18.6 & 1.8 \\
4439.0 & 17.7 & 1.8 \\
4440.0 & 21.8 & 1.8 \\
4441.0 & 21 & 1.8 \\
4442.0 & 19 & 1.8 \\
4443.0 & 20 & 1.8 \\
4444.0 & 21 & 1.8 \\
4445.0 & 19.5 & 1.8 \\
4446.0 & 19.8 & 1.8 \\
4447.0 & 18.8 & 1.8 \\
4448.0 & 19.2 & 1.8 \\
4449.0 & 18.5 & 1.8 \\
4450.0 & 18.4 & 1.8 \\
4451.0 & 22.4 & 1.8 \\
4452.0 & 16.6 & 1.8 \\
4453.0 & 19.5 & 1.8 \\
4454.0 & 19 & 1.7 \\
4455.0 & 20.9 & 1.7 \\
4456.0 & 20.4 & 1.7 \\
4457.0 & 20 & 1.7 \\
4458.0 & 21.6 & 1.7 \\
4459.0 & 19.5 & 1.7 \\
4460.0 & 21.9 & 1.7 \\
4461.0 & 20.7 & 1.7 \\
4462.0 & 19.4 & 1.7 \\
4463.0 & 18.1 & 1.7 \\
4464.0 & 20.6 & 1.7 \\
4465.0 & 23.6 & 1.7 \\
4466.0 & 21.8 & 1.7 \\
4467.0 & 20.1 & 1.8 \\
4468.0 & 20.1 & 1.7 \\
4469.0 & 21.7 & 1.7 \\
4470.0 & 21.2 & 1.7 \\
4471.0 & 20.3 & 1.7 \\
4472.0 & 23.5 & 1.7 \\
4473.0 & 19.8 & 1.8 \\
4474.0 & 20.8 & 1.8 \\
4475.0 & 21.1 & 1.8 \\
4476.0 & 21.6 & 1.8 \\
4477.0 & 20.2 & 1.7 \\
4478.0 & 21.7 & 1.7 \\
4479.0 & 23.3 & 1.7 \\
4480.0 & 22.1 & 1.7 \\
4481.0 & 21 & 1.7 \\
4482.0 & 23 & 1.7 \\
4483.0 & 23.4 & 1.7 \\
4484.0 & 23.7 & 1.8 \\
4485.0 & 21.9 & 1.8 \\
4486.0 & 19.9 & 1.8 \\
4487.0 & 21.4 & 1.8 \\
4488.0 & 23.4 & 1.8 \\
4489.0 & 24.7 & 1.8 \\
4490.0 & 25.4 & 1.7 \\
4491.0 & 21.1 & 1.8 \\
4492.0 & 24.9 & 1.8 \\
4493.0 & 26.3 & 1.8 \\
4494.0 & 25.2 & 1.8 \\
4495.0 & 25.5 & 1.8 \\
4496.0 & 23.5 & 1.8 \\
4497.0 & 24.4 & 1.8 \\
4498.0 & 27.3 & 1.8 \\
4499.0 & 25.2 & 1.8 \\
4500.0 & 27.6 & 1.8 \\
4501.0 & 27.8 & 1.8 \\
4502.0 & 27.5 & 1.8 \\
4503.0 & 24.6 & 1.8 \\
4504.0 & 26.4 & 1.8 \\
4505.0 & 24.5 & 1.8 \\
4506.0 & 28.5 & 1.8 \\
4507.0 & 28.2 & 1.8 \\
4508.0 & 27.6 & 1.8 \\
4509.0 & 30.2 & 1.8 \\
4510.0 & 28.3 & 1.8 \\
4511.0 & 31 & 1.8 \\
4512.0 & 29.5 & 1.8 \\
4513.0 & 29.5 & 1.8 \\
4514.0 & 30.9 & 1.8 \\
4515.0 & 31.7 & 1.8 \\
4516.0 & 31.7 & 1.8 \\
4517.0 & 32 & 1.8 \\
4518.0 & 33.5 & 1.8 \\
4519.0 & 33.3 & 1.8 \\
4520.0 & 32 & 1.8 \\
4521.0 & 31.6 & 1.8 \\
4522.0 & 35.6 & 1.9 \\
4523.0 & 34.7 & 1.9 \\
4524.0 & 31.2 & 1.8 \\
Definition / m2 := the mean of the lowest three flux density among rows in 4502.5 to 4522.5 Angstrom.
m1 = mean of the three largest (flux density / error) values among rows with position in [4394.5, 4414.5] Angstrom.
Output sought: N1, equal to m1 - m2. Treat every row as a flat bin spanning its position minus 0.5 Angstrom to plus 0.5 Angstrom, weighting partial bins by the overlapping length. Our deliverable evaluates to -14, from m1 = 11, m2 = 25.2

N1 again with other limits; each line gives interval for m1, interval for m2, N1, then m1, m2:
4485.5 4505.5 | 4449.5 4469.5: -2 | 15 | 17.7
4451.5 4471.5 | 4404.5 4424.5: -5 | 13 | 17.9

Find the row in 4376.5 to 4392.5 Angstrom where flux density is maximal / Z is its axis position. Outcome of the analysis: 4381.0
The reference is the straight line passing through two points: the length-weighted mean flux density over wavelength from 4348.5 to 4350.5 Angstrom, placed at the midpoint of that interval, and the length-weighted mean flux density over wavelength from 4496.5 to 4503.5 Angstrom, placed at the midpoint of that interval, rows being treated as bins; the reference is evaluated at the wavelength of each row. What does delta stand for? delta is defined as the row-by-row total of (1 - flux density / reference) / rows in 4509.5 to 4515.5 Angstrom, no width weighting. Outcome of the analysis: -0.7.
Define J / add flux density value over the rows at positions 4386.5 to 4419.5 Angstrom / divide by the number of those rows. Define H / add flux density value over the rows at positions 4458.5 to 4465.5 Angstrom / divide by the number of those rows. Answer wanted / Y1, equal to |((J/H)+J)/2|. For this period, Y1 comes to 10.2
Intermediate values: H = 20.5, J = 19.5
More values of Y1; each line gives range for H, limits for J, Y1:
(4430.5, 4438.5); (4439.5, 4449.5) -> 10.4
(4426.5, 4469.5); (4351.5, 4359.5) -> 10.4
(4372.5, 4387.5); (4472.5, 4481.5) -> 11.2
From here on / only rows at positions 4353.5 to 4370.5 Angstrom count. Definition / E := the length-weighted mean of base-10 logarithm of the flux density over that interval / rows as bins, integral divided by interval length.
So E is 1.30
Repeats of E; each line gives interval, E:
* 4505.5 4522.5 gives 1.49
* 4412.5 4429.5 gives 1.30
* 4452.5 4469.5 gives 1.31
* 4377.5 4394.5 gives 1.26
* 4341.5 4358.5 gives 1.28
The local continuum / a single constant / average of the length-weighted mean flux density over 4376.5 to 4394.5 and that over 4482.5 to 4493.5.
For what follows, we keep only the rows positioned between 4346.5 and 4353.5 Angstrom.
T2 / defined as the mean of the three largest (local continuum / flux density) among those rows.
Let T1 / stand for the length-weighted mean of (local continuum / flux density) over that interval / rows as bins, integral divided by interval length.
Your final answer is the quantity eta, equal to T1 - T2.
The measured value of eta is -0.06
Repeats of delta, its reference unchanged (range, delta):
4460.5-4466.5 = 1.0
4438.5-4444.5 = 0.9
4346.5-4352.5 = -0.1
